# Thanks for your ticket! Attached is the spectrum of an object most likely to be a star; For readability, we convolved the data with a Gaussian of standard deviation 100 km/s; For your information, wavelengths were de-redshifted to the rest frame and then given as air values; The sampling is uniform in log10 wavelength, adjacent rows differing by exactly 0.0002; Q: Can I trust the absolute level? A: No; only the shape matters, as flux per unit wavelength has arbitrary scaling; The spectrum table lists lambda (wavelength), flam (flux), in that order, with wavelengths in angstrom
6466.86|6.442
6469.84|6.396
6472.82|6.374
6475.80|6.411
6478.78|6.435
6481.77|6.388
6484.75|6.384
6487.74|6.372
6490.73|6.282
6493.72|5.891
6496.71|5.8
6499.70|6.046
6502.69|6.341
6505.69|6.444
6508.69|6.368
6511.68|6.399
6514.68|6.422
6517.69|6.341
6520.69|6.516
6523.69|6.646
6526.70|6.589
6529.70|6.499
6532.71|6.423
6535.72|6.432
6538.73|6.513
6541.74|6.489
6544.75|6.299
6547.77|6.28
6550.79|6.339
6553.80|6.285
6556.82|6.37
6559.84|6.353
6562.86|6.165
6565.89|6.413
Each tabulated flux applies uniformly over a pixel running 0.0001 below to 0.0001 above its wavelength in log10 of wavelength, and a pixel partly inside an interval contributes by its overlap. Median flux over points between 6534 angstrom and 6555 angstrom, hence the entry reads 6.34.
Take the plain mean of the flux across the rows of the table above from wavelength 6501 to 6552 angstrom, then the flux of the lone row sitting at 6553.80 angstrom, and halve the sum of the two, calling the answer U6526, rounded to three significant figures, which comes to 6.36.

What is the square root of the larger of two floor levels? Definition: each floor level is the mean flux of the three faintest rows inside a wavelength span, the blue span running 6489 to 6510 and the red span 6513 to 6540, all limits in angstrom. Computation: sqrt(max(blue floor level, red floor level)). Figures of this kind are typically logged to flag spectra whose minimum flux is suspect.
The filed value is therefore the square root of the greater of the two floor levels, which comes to 2.53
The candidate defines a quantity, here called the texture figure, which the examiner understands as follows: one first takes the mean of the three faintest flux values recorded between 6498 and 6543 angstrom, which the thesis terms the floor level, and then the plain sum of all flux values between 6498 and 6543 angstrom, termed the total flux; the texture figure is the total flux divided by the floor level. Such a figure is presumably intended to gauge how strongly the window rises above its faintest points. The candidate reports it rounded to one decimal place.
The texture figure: 15.5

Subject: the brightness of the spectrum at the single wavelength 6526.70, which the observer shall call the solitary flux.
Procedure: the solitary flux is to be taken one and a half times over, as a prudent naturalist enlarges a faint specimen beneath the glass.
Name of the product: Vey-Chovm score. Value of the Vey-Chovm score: 9.88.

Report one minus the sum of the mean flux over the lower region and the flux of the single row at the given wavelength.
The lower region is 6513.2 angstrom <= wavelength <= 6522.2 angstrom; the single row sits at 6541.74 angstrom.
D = -11.9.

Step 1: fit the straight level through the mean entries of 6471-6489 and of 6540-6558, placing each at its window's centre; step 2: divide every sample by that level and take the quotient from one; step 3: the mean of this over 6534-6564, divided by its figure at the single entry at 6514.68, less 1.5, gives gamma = -1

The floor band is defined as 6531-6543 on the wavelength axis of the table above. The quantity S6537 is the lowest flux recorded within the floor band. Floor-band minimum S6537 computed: 6.423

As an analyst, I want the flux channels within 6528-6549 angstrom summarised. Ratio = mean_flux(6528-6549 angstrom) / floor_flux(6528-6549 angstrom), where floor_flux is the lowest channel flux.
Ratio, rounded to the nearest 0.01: 1.02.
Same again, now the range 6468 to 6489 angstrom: 1.00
